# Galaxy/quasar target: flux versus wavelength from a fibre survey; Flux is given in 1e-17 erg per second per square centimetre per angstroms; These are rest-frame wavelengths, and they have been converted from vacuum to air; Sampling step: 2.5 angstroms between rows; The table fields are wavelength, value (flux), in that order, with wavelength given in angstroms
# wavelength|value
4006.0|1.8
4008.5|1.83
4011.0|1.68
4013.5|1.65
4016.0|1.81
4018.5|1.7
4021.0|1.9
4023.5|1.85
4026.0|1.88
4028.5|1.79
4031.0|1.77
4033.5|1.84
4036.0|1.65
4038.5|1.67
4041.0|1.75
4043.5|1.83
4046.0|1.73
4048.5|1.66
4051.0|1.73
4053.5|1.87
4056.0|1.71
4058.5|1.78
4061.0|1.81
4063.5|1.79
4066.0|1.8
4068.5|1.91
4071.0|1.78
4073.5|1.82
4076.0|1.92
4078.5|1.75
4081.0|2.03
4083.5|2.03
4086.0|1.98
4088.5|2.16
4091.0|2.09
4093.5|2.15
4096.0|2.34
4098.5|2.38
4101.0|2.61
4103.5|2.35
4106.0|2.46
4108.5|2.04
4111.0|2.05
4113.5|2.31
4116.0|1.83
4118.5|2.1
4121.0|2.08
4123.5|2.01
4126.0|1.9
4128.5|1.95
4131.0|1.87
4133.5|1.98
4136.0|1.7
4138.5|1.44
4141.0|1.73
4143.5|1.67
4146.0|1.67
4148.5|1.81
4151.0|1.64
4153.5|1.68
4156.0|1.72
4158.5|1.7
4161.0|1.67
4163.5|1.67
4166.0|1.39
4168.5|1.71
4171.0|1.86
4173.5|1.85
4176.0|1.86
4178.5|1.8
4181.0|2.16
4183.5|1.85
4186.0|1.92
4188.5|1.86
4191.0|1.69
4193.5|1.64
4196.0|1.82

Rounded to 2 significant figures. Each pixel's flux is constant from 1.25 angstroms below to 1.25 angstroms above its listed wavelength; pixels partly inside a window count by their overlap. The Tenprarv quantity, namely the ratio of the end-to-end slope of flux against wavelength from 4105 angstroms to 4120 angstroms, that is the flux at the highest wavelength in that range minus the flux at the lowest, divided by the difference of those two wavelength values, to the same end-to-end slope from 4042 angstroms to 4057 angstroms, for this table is 3.0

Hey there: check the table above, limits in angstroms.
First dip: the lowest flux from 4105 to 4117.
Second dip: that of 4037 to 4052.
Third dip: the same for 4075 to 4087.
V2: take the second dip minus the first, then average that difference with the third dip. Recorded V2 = 0.79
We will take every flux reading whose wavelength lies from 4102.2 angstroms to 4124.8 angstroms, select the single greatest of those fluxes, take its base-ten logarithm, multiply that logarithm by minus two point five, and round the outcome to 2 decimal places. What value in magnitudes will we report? -0.98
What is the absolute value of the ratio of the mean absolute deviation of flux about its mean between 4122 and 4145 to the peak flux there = 0.075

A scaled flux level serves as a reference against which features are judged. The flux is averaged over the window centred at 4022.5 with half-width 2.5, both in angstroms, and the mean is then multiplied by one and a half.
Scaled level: 2.81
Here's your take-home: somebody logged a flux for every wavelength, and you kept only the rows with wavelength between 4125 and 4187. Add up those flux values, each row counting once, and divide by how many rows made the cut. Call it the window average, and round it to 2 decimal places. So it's 1.77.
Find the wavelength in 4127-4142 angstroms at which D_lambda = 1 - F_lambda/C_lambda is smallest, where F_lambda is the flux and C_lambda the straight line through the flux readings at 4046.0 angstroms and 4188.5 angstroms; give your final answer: 4133.5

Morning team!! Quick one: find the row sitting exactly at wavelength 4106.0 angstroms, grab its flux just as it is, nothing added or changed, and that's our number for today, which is 2.46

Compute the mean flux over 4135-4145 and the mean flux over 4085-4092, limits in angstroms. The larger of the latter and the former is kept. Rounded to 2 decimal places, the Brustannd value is 2.08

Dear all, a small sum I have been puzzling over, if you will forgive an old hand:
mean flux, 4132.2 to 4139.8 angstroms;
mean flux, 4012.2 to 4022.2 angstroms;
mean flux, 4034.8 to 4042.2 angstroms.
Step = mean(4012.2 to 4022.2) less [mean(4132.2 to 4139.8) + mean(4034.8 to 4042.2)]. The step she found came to -1.63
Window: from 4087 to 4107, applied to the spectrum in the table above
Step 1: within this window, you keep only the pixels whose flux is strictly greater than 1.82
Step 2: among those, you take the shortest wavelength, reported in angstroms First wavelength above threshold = 4088.5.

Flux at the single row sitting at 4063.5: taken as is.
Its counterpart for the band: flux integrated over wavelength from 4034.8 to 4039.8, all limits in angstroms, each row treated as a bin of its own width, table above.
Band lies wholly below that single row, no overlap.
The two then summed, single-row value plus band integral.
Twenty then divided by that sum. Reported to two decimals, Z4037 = 1.98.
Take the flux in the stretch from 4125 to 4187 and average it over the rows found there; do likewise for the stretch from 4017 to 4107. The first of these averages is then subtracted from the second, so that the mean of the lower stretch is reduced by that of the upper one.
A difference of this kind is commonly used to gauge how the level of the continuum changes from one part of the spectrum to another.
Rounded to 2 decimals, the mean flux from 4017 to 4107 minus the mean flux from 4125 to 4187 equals 0.16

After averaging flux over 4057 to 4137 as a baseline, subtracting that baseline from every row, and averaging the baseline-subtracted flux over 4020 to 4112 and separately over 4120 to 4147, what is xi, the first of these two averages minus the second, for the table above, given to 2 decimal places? 0.12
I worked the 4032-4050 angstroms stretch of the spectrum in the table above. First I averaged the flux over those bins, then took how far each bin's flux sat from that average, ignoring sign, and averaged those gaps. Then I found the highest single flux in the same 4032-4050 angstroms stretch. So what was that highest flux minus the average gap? 1.78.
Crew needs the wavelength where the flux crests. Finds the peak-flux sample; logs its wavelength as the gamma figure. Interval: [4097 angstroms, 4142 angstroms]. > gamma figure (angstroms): 4101.0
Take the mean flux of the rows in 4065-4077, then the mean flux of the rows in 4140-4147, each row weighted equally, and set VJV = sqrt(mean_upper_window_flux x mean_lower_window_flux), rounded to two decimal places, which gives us 1.77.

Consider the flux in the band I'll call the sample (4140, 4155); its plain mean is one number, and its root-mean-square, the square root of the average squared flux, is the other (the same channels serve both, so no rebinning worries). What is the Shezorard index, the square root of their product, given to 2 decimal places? 1.70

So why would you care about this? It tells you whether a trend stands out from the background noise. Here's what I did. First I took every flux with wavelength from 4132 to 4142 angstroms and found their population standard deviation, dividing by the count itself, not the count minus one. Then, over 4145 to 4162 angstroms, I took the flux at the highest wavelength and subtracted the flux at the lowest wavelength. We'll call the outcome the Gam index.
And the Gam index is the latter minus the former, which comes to -0.19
